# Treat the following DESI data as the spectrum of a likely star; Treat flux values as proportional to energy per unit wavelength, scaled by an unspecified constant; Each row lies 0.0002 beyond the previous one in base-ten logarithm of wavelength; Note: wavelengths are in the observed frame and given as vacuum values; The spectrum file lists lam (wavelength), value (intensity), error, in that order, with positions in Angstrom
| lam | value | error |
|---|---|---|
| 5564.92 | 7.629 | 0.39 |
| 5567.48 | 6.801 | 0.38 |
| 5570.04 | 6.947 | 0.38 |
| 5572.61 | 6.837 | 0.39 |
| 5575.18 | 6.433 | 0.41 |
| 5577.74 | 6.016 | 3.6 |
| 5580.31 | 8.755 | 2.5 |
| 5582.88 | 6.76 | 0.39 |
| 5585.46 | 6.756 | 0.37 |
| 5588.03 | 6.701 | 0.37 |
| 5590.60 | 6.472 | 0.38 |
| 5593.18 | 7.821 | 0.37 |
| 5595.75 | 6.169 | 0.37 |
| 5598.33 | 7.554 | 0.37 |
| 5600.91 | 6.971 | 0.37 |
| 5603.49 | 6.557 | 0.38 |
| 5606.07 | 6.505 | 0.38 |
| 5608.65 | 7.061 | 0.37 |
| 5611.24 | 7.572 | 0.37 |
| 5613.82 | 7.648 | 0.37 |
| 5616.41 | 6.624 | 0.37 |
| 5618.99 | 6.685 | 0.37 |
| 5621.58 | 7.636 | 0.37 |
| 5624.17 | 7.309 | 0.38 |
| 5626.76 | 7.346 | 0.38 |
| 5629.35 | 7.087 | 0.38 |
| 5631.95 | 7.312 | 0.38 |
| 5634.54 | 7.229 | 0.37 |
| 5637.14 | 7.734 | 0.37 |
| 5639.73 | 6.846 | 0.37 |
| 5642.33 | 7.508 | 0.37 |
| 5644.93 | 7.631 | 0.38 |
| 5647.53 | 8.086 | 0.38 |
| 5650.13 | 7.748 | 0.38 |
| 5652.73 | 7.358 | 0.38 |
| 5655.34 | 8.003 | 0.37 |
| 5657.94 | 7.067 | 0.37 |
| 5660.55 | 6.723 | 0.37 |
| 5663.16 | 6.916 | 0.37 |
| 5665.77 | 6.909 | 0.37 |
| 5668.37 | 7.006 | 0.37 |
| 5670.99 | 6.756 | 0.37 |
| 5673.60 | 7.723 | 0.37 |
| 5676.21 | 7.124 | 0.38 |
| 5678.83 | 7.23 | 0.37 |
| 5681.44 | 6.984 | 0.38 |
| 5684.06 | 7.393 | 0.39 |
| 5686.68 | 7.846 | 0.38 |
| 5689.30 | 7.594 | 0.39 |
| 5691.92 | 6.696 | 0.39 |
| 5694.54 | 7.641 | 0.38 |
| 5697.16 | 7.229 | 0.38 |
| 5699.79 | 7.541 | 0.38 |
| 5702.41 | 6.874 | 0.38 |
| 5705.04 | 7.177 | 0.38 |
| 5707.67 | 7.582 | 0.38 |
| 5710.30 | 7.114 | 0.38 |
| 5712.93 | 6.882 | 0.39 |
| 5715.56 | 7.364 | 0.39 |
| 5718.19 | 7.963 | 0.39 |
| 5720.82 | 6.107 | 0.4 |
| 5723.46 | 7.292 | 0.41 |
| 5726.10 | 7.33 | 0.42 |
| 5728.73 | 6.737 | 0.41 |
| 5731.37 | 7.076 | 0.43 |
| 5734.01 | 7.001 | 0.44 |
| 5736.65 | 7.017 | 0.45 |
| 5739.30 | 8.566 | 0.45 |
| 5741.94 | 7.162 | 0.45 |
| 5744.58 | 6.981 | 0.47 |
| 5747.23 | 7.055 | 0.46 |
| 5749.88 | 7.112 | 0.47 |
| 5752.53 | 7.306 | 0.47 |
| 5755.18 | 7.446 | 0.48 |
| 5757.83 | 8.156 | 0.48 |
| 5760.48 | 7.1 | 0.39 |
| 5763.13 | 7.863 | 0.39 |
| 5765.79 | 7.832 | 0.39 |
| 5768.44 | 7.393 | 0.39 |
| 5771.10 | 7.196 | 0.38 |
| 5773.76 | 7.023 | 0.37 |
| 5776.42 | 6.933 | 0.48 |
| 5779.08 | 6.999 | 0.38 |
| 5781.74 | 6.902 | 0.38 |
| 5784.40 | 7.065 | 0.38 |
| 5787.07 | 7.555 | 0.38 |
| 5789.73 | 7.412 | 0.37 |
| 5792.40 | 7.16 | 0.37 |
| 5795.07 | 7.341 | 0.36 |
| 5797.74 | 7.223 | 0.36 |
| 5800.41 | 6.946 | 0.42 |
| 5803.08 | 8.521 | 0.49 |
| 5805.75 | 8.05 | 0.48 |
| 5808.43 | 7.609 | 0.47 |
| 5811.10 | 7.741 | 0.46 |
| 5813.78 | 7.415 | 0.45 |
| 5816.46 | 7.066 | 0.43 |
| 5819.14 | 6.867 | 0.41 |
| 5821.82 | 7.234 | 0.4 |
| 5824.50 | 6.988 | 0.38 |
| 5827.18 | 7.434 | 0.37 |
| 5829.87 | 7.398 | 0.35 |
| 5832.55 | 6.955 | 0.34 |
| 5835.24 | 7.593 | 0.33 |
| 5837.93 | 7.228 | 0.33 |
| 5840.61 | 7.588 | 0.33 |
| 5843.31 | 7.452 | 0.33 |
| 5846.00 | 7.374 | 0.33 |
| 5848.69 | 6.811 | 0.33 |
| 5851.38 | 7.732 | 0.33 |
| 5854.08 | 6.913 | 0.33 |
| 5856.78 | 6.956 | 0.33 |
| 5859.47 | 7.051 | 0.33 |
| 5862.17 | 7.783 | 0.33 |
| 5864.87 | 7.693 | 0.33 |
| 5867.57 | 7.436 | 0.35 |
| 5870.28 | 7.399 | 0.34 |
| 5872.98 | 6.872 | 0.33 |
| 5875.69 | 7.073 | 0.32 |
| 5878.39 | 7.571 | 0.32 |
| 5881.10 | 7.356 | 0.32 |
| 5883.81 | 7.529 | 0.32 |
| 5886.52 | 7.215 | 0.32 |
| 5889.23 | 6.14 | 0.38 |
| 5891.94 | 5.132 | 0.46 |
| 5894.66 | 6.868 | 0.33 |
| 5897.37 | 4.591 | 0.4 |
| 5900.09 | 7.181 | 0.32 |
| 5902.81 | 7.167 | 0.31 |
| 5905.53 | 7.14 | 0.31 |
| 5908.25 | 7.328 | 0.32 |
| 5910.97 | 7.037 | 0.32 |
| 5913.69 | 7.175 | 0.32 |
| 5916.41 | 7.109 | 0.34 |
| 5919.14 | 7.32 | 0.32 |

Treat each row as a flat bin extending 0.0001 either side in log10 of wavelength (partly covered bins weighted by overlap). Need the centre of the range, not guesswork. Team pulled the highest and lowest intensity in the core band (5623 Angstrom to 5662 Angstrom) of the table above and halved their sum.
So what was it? 7.40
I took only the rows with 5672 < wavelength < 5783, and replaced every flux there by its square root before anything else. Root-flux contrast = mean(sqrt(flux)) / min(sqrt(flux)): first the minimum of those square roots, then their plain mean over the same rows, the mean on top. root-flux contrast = 1.09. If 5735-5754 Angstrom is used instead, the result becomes 1.02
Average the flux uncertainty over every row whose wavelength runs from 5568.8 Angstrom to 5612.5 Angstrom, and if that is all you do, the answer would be 0.69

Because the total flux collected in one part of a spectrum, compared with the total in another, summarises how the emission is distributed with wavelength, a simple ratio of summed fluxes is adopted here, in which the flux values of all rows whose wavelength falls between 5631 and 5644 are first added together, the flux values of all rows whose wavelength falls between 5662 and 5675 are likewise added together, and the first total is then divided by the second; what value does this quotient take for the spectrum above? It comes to 1.04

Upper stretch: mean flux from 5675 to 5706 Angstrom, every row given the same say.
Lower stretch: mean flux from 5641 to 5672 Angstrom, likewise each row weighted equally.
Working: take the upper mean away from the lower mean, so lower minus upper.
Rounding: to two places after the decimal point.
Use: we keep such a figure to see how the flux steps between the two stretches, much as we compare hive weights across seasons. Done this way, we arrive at 0.03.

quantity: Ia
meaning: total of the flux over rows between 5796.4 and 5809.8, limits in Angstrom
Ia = 38.3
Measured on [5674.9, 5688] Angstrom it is 36.6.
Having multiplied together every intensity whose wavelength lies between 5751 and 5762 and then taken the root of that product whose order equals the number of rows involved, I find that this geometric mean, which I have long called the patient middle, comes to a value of 7.49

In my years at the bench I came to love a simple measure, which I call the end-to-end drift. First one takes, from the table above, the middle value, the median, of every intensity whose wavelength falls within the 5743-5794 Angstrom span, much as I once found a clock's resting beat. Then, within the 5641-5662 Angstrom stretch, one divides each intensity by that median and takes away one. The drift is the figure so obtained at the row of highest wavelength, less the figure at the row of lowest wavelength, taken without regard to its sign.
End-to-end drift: 0.11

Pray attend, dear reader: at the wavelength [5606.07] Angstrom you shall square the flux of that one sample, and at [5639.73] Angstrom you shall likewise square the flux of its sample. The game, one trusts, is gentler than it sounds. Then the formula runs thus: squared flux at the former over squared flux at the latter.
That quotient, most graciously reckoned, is 0.90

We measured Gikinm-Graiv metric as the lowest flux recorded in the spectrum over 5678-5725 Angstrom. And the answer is 6.107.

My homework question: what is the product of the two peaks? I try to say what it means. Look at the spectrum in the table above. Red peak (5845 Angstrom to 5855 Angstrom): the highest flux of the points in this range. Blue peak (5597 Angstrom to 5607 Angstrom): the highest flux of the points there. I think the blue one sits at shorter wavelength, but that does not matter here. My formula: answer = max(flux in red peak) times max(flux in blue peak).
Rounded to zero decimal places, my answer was 58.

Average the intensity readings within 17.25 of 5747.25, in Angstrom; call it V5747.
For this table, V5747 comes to 7.37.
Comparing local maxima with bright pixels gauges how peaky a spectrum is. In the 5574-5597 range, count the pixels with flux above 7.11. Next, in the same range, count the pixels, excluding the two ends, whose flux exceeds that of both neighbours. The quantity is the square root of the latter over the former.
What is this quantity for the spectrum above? 1.00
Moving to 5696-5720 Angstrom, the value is 0.53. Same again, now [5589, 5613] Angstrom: 0.82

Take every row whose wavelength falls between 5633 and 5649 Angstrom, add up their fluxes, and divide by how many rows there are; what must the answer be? 7.51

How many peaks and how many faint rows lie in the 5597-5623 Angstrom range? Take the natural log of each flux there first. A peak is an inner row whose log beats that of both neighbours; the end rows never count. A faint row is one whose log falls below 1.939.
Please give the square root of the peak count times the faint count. 2.0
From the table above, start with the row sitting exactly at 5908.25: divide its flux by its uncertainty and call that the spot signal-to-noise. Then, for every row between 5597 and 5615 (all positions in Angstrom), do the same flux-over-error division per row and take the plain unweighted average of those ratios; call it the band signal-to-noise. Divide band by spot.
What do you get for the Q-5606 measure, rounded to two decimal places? 0.83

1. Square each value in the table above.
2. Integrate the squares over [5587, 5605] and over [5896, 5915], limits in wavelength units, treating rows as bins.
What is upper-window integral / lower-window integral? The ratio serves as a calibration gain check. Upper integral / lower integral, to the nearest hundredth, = 1.04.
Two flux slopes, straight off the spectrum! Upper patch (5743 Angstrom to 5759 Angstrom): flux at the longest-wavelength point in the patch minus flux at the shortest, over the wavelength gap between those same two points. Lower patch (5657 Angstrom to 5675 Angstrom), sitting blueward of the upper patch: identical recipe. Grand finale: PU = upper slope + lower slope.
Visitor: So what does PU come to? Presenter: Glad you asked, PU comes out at 0.13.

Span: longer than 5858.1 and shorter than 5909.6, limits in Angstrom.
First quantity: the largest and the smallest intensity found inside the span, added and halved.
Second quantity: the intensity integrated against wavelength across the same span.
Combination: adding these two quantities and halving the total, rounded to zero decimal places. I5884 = 183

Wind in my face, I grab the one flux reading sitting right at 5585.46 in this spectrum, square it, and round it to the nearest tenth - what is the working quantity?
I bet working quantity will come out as 45.6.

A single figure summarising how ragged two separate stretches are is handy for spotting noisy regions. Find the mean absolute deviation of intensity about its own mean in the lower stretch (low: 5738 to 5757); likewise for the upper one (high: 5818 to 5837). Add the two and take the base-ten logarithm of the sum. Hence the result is -0.226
